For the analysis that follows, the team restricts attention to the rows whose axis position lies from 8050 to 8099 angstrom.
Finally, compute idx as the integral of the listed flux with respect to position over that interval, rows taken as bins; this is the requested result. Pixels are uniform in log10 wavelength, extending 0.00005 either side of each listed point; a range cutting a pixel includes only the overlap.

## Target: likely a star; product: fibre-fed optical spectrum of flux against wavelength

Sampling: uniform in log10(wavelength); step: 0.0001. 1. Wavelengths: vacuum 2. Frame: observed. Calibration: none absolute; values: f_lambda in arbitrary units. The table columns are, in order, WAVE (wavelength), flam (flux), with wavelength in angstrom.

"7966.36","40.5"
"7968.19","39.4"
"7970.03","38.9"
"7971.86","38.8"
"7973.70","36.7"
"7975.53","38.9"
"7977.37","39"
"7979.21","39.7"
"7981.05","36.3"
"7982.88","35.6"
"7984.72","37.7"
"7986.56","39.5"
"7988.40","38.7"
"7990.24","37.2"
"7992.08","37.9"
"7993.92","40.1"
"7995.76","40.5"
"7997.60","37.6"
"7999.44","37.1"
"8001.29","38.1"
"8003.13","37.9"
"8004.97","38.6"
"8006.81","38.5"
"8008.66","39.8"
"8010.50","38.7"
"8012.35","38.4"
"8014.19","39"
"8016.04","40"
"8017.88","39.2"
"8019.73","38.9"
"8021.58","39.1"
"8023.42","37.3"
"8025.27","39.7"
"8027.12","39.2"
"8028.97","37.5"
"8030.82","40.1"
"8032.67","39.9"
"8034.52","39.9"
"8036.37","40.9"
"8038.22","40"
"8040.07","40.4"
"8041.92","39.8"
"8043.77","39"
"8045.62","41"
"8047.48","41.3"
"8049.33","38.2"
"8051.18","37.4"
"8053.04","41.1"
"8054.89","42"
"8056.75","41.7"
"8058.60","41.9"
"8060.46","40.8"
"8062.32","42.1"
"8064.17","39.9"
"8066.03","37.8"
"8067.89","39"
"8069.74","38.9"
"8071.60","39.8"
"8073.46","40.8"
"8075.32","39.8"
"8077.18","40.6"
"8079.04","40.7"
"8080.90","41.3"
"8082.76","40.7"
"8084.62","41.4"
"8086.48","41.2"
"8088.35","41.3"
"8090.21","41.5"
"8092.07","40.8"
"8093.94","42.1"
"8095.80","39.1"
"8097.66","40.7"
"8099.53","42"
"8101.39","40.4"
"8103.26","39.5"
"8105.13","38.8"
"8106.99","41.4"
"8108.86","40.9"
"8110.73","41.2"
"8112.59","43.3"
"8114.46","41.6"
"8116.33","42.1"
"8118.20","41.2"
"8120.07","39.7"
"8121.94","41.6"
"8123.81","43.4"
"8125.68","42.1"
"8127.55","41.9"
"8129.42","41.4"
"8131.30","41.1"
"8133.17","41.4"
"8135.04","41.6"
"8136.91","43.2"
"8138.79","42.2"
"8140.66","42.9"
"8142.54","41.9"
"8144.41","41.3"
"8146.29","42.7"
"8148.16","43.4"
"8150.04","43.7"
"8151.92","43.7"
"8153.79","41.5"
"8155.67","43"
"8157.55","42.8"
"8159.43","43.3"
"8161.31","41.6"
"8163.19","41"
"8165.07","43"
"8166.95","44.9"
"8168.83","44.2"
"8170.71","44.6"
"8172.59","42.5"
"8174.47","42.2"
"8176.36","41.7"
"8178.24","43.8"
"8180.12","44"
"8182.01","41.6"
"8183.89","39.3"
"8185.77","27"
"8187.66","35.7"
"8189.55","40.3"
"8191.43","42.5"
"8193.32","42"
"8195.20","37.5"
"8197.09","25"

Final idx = 1987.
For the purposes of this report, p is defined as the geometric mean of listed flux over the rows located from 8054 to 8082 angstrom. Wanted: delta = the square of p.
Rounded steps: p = 40.5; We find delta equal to 1637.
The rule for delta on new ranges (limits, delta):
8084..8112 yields 1665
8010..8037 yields 1535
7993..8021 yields 1507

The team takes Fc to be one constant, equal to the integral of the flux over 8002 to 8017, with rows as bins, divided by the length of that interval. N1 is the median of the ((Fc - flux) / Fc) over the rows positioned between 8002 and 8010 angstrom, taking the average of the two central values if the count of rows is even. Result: 0.008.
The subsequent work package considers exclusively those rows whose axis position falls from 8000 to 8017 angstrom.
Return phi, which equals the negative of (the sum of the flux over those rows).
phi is -349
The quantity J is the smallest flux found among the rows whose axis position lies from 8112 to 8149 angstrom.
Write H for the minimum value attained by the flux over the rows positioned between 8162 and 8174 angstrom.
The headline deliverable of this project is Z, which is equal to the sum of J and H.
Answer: 81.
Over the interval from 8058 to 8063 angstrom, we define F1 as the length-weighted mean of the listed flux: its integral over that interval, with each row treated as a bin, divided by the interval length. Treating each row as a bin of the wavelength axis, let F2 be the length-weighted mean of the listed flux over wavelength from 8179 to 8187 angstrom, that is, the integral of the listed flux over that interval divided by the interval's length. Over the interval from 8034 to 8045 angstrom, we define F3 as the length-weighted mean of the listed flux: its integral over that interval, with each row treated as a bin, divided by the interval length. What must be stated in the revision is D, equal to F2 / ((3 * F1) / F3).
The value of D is 12.2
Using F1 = 41.5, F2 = 38.0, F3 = 40.1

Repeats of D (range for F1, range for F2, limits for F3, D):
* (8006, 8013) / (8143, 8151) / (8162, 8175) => 15.8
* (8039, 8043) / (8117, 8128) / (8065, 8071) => 13.4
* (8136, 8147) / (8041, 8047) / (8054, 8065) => 13.0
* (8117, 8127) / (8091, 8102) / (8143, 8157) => 14.0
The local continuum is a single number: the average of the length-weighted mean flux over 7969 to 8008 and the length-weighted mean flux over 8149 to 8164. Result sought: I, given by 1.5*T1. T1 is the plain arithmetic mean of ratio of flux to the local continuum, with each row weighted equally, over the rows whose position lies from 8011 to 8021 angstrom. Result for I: 1.45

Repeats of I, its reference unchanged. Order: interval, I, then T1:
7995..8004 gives 1.42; 0.946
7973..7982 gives 1.41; 0.943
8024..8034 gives 1.46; 0.972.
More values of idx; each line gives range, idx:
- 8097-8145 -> 1992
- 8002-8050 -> 1888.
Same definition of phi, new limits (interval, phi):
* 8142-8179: -857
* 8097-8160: -1423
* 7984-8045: -1286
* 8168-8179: -259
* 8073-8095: -492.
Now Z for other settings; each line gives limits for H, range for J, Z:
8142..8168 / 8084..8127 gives 80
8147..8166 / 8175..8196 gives 68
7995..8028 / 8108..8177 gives 77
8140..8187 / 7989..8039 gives 64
